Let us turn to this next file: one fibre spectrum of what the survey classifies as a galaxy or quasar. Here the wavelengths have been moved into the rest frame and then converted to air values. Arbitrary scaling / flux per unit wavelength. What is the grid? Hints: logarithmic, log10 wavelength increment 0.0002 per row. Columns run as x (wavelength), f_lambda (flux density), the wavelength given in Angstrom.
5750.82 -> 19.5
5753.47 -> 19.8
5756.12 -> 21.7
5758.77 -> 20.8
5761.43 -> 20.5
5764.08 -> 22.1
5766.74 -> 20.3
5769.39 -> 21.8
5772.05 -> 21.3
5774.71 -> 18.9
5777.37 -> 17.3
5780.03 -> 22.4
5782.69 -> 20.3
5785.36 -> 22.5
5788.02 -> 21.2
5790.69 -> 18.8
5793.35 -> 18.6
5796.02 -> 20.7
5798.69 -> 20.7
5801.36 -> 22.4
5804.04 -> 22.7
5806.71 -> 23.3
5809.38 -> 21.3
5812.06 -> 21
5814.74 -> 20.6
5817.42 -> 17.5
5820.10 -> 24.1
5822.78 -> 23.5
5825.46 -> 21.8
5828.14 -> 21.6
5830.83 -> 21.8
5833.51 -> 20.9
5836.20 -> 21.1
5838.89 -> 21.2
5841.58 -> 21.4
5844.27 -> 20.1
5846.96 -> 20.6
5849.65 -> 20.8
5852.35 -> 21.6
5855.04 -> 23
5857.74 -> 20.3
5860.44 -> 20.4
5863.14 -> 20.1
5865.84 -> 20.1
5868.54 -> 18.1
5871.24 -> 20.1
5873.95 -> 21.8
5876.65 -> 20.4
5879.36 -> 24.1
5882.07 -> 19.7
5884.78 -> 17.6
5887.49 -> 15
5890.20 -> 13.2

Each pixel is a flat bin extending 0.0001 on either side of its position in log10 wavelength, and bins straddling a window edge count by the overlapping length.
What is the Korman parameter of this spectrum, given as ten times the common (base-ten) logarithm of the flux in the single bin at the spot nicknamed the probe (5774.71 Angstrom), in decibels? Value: 12.8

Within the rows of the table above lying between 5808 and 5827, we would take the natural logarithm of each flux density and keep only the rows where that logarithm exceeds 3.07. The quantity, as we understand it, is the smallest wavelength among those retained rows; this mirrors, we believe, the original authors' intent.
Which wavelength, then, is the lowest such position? 5820.10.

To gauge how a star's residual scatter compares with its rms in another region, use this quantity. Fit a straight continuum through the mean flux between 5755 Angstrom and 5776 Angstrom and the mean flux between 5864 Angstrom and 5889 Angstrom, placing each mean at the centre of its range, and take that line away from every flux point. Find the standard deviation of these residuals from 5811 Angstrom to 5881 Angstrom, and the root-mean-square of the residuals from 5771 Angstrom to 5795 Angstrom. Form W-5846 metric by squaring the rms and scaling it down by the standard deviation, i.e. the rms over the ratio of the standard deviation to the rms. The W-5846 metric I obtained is 2.2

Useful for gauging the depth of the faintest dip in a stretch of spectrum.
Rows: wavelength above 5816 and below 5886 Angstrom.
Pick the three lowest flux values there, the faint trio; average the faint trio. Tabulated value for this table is 17.7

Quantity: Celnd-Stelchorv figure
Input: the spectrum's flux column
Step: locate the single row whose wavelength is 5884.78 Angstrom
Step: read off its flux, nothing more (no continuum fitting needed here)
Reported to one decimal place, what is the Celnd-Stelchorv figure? 17.6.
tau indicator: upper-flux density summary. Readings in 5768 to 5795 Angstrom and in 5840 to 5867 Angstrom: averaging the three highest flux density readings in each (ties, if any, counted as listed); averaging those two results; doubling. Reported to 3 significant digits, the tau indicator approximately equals 44.2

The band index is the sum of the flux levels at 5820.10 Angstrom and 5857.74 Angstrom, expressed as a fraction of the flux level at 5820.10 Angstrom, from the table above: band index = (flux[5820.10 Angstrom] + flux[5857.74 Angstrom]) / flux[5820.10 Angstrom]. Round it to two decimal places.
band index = 1.84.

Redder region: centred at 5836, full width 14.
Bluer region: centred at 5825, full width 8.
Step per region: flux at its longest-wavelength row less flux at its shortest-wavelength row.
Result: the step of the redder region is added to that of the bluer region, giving -2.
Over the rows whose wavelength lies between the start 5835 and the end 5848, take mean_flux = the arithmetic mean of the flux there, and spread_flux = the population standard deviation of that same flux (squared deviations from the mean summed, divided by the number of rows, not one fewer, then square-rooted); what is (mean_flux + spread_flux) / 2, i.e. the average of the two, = 10.7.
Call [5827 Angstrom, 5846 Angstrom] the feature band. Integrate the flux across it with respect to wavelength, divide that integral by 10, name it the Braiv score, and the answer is 40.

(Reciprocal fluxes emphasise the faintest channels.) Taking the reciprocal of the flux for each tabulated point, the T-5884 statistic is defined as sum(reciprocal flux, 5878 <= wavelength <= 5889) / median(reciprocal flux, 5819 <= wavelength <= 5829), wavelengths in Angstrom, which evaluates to 4.9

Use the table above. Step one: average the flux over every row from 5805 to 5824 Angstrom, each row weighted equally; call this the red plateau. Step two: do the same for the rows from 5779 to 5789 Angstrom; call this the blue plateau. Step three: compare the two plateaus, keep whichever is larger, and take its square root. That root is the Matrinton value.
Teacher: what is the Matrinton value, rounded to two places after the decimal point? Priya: 4.65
